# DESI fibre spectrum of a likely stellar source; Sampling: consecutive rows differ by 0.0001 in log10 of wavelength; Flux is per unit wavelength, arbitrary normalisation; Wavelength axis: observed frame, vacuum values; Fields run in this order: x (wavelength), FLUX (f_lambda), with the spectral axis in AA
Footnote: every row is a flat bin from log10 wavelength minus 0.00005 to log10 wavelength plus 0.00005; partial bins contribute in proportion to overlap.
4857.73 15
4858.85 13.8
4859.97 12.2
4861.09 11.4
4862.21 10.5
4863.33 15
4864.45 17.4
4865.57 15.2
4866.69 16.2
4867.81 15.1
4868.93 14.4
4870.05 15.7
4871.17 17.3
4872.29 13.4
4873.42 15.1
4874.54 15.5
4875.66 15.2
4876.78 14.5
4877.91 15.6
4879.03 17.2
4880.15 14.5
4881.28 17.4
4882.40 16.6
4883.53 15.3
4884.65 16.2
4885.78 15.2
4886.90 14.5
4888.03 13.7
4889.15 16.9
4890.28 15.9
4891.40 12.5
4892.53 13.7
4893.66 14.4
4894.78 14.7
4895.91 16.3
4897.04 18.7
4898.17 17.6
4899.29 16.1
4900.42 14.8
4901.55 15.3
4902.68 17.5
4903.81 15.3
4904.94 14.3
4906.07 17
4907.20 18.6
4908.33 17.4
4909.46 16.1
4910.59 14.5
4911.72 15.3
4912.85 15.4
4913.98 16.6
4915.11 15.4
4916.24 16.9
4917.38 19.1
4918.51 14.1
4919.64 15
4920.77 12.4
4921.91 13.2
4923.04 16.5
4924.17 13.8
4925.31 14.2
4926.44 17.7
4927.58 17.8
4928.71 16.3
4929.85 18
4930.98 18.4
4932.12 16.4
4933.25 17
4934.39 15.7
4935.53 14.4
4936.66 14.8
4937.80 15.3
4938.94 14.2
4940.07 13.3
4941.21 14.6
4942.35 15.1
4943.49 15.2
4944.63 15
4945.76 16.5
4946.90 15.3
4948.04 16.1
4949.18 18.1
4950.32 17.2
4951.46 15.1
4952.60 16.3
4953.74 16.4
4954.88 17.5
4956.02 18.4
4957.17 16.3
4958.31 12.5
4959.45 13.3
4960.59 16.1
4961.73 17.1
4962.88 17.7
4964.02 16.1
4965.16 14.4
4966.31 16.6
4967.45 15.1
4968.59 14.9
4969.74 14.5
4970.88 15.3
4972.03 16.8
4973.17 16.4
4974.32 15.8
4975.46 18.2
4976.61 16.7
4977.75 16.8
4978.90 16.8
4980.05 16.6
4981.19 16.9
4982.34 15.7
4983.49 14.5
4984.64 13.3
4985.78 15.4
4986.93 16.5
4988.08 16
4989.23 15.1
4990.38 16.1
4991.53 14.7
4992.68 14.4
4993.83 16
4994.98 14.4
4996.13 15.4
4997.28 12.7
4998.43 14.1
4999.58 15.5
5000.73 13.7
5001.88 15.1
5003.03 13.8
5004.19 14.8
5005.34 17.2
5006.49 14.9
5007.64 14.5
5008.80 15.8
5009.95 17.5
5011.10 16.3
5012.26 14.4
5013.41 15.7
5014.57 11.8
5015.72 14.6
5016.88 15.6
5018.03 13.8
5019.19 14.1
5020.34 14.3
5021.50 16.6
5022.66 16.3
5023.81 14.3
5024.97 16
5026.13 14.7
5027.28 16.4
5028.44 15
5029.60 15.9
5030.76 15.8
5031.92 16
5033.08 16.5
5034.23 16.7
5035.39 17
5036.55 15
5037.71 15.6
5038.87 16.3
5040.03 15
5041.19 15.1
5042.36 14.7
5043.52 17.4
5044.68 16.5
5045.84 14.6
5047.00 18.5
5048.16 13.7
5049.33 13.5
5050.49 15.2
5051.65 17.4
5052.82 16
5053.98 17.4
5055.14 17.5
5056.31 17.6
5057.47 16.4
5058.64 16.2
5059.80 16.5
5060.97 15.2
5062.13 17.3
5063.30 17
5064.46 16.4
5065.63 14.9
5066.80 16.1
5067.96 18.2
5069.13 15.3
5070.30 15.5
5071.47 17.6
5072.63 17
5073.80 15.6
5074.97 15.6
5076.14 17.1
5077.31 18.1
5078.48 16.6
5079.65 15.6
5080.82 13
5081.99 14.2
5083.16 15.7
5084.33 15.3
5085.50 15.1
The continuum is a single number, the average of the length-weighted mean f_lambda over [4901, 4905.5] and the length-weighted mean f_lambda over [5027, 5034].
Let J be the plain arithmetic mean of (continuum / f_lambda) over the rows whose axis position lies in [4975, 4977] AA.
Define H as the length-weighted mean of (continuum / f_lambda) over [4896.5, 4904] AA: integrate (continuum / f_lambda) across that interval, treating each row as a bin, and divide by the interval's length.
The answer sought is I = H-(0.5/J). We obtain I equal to 0.41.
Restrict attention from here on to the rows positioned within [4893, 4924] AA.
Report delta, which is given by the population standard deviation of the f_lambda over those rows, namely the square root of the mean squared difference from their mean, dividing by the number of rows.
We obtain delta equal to 1.6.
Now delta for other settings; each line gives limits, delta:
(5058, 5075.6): 0.9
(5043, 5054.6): 1.6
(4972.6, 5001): 1.3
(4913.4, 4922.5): 2.0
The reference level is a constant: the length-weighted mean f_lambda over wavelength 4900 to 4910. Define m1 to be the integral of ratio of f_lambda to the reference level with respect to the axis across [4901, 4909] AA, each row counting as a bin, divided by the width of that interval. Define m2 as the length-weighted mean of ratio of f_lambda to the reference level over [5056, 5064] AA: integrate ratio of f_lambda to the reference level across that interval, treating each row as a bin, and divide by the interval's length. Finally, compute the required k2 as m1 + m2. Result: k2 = 2.03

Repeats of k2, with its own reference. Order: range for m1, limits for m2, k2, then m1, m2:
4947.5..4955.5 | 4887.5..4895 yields 1.92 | 1.03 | 0.89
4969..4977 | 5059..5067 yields 1.99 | 1.00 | 1.00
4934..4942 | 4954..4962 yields 1.87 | 0.90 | 0.97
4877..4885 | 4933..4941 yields 1.90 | 0.99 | 0.91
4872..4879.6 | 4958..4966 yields 1.89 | 0.94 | 0.95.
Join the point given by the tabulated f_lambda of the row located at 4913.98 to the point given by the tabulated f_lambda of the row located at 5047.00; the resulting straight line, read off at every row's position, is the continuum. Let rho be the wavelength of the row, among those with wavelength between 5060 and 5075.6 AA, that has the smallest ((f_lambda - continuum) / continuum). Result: 5065.63 AA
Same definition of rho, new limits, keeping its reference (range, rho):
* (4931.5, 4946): 4940.07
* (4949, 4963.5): 4958.31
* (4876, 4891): 4888.03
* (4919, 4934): 4920.77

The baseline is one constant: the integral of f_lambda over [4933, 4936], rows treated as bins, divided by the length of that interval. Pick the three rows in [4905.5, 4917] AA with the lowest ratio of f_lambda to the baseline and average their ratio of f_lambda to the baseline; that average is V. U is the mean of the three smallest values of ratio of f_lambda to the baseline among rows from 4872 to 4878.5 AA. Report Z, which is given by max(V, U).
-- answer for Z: 0.968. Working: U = 0.92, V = 0.97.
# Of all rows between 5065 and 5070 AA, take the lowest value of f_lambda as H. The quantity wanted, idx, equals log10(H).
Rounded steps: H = 14.9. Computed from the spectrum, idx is 1.17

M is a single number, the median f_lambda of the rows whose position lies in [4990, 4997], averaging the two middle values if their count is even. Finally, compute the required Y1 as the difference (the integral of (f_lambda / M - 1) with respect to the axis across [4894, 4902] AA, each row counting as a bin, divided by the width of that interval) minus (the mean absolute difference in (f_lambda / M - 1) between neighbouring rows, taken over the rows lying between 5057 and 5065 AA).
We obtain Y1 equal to 0.022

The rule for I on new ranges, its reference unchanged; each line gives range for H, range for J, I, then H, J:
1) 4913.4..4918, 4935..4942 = 0.48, 0.94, 1.09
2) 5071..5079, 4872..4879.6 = 0.46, 0.94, 1.04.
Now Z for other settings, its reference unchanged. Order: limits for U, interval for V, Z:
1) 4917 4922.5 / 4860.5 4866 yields 0.850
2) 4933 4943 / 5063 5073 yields 0.979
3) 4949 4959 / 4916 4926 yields 0.940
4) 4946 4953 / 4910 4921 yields 0.996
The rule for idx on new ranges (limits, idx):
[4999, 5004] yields 1.14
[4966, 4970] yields 1.16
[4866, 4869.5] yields 1.16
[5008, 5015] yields 1.07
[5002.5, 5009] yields 1.14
